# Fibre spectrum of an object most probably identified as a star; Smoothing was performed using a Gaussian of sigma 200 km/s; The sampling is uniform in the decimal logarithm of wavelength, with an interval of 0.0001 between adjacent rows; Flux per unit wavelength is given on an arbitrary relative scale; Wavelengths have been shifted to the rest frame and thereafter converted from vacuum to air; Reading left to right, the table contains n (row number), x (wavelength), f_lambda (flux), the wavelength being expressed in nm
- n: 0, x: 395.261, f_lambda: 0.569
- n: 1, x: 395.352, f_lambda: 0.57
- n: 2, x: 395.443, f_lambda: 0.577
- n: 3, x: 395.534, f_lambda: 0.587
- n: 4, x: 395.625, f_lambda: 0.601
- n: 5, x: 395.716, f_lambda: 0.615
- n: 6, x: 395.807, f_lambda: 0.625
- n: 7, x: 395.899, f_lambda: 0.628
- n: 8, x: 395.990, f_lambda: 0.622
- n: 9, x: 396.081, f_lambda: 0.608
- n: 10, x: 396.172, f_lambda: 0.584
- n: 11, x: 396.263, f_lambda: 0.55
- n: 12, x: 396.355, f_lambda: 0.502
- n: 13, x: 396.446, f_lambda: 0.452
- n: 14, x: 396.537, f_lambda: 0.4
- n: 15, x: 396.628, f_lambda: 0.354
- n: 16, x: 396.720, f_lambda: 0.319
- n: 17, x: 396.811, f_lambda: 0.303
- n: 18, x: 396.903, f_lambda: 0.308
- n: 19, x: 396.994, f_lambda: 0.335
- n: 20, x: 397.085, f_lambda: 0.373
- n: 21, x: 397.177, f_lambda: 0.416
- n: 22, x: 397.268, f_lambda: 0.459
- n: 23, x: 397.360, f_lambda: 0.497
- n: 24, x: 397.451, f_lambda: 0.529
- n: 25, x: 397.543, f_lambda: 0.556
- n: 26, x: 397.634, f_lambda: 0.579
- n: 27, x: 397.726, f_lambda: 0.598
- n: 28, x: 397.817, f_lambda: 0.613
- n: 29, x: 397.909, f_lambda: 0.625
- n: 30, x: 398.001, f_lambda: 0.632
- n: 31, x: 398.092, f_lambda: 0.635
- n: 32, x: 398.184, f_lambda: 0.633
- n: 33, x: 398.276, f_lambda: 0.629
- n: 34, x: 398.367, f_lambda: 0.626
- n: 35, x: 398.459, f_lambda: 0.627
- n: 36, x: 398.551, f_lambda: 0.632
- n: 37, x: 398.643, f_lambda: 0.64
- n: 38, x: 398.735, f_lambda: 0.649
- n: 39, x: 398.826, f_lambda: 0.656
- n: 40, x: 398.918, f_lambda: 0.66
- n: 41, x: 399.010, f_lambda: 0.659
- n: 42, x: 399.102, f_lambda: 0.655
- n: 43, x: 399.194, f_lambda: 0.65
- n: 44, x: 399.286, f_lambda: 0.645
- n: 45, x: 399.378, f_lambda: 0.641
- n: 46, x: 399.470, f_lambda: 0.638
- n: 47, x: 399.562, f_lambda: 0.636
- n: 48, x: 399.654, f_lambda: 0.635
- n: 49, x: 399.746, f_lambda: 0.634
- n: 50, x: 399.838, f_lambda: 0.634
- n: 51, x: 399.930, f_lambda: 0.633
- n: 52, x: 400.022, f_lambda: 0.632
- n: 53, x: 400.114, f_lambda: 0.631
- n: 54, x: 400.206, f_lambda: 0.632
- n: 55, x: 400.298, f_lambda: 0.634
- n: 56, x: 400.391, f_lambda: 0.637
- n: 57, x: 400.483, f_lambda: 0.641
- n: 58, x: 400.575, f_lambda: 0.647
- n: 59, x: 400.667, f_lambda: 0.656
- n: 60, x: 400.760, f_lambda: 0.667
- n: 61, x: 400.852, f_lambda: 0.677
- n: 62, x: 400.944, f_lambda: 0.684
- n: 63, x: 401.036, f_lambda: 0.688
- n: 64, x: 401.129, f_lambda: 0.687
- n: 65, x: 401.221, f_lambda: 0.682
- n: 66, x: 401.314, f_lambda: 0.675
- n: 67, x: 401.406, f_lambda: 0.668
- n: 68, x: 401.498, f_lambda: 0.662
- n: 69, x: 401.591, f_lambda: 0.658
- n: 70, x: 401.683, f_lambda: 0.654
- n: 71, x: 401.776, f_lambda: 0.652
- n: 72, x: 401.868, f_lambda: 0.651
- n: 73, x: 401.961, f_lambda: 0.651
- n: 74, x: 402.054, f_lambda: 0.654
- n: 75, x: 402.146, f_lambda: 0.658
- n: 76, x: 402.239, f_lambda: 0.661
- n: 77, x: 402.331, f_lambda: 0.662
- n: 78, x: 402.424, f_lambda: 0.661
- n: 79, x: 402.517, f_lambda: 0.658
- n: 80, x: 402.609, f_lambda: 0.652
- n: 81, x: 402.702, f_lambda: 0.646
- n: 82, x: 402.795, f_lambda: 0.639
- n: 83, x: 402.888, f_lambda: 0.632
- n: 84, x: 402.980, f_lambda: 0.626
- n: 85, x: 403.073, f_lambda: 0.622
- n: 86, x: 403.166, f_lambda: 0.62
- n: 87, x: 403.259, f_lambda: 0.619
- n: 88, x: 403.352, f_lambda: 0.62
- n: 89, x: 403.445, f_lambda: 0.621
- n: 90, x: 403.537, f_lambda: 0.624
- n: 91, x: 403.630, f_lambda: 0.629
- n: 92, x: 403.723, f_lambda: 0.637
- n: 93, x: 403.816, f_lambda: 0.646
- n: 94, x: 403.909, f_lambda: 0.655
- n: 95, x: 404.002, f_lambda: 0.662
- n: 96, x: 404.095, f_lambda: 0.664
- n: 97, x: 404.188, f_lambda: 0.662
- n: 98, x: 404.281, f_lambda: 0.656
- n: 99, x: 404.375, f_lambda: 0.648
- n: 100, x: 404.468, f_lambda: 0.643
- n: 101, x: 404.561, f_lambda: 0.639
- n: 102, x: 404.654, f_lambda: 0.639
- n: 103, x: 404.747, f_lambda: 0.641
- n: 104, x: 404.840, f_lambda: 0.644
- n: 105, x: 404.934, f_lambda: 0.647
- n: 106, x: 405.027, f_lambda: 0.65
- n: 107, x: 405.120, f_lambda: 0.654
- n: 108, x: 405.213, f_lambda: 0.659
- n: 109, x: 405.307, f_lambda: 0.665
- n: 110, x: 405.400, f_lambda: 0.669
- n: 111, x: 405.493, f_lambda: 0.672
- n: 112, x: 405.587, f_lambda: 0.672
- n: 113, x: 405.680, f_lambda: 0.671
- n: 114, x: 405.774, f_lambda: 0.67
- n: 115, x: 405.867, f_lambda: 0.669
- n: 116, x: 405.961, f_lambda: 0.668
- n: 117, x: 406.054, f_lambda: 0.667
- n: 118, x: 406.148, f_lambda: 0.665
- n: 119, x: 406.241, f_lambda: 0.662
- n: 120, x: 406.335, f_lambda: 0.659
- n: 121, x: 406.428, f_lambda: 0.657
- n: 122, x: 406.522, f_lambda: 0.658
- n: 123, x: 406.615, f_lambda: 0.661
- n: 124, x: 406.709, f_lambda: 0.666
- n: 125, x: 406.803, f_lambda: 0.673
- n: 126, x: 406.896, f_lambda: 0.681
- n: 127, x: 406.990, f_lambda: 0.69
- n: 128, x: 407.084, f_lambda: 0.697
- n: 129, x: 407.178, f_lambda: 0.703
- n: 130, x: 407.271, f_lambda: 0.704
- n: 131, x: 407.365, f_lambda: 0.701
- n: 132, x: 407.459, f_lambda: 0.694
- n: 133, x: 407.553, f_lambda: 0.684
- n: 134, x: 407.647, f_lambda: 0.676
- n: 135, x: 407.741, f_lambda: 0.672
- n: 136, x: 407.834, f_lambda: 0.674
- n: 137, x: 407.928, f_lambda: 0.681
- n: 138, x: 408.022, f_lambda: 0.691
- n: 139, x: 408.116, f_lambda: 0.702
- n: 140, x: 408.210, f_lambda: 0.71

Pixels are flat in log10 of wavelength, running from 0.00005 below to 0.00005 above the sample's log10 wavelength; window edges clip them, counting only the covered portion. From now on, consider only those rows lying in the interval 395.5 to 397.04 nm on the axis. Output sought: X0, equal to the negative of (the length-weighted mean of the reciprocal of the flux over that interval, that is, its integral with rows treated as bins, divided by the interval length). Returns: -2.19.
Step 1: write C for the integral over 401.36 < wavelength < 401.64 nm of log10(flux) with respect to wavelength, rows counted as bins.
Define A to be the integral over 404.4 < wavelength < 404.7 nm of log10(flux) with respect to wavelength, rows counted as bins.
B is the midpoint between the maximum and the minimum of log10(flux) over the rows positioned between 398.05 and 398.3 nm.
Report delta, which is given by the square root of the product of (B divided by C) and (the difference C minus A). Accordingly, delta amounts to 0.18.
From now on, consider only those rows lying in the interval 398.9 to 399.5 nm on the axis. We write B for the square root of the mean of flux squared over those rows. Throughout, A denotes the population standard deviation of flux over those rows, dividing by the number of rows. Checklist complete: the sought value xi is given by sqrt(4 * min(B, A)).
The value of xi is 0.18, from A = 0.0081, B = 0.650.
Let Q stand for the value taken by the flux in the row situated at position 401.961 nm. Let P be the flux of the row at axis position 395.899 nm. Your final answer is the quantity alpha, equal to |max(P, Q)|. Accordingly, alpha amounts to 0.651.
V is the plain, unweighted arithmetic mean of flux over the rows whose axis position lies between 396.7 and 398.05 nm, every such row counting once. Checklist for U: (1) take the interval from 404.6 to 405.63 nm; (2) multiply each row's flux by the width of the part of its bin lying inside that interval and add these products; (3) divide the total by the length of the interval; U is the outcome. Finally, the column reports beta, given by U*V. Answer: 0.312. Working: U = 0.655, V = 0.476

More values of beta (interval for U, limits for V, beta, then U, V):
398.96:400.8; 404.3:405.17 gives 0.414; 0.642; 0.645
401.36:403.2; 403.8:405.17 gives 0.422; 0.650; 0.650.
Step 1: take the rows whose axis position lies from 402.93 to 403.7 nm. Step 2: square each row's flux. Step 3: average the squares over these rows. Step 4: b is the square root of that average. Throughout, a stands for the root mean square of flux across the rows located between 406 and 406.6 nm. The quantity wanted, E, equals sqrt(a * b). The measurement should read 0.642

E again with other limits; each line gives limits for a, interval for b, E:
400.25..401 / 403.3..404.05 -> 0.646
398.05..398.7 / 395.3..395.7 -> 0.607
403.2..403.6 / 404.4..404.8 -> 0.631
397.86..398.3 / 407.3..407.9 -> 0.657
